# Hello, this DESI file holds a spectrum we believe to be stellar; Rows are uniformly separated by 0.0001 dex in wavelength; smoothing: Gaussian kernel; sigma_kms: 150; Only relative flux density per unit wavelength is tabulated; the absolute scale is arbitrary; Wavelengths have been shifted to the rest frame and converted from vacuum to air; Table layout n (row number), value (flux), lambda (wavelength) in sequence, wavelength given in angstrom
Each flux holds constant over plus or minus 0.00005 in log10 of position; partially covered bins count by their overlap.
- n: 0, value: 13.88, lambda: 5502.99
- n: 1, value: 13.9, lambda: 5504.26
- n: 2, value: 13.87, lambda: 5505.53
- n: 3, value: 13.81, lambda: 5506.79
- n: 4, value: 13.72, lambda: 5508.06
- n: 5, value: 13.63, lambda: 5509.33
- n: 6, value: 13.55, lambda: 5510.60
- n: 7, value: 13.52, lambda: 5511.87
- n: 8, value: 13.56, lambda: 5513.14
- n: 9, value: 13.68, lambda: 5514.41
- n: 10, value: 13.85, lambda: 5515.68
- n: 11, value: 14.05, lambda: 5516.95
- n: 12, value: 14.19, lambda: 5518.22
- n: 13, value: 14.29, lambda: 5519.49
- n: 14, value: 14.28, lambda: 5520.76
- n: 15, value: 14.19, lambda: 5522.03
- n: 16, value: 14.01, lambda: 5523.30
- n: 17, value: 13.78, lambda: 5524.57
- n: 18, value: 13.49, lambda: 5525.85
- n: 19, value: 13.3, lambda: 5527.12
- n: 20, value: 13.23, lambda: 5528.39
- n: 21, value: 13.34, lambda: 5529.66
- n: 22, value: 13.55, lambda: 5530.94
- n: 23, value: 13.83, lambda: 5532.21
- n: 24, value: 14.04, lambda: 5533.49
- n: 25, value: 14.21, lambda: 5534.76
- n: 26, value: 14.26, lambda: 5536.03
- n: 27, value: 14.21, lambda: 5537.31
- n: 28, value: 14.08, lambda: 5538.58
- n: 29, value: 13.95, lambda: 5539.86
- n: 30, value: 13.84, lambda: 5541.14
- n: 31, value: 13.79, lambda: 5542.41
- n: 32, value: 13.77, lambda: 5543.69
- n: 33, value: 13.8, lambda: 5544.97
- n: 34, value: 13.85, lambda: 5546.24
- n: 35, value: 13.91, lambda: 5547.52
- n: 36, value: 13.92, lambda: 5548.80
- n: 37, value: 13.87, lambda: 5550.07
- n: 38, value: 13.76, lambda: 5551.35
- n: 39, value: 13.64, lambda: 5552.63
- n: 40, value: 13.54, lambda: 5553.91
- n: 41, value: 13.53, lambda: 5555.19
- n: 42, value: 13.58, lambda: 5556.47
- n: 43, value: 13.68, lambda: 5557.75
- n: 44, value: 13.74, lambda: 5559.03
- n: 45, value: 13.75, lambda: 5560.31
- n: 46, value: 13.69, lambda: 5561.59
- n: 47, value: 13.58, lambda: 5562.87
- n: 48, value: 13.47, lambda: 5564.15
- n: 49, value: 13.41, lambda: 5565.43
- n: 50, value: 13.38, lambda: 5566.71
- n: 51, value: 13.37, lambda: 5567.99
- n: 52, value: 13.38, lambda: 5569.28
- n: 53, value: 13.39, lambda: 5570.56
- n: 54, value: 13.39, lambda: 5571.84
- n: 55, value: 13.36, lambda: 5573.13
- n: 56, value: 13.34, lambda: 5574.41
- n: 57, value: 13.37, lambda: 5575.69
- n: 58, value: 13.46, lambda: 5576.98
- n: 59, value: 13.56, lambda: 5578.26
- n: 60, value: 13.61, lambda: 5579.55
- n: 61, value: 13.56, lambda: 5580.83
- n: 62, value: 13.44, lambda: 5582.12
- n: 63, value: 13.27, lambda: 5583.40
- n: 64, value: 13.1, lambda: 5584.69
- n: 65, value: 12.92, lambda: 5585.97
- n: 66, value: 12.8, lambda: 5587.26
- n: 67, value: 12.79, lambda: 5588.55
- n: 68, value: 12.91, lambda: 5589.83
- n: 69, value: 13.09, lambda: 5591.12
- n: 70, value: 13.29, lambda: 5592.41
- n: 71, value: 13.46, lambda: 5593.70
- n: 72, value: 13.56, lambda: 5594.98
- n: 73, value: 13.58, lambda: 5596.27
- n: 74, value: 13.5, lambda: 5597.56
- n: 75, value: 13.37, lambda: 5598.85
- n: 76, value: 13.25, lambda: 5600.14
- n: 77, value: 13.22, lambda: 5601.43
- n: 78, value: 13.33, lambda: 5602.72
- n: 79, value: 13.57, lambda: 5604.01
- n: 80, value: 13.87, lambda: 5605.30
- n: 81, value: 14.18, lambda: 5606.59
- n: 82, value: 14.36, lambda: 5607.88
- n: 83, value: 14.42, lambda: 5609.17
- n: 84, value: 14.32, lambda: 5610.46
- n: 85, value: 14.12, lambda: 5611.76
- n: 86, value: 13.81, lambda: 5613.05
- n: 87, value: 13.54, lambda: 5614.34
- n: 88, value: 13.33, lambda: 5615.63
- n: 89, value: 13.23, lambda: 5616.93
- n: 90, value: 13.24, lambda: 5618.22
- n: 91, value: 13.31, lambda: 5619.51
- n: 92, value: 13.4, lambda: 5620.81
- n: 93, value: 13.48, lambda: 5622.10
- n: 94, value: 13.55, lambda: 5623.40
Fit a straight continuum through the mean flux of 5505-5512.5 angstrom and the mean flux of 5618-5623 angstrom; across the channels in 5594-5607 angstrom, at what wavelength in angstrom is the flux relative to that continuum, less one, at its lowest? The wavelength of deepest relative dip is 5601.43 angstrom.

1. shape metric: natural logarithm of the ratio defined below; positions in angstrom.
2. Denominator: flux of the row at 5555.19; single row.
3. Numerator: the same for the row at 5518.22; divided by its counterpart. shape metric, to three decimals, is 0.048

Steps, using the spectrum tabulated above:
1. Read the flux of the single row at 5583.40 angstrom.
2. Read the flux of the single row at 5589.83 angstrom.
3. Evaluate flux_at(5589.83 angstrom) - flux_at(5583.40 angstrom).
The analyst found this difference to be -0.4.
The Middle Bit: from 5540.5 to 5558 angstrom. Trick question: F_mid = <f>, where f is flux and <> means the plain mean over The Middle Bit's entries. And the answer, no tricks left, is 13.7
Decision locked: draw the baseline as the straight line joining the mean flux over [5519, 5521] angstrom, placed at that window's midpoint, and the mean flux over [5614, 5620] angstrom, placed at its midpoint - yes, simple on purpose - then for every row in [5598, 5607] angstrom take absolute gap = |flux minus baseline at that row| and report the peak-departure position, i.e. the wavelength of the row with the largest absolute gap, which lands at 5606.59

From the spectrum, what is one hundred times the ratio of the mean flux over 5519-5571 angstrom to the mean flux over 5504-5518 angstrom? 100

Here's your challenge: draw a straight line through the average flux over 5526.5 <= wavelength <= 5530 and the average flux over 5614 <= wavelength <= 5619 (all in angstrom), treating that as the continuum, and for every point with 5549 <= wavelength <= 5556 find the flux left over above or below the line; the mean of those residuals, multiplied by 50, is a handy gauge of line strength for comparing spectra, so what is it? 18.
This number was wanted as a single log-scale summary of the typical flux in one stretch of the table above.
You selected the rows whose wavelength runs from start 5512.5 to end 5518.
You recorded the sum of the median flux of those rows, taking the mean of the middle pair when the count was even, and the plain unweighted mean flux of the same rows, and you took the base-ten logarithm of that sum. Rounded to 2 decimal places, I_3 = 1.44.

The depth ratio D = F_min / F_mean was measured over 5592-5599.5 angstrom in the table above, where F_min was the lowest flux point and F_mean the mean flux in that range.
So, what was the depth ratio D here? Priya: 0.987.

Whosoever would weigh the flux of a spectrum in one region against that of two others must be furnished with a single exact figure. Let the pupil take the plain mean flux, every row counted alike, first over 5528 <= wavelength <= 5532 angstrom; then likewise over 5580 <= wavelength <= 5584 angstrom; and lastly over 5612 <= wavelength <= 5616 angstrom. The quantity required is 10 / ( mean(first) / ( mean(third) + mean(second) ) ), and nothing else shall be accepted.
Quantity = 20.2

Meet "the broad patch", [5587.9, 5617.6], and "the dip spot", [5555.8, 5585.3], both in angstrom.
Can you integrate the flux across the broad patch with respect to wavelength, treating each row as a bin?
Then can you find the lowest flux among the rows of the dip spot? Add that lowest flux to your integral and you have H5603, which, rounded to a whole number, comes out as 416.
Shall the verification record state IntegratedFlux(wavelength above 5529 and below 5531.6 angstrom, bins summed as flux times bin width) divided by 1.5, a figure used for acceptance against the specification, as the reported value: 23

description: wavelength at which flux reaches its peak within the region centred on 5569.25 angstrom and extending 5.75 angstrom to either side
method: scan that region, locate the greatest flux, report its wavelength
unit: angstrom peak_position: 5564.15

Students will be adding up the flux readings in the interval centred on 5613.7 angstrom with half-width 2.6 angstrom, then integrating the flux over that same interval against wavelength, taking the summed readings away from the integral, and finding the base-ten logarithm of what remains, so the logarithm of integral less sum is 1.21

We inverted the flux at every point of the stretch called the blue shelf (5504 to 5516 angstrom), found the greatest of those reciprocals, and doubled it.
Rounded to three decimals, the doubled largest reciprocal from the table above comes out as 0.148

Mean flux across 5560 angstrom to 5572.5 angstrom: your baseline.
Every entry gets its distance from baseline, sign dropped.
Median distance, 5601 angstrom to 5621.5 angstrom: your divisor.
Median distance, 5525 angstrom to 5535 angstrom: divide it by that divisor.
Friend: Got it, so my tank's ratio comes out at 0.84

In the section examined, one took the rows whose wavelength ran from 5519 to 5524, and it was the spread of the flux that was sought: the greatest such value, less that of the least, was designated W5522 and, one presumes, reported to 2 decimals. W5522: 0.28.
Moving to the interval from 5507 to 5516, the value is 0.33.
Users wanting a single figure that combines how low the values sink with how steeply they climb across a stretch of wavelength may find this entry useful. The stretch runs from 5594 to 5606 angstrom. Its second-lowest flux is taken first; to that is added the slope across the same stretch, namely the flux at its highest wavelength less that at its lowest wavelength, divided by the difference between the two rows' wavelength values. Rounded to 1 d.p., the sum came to 13.3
